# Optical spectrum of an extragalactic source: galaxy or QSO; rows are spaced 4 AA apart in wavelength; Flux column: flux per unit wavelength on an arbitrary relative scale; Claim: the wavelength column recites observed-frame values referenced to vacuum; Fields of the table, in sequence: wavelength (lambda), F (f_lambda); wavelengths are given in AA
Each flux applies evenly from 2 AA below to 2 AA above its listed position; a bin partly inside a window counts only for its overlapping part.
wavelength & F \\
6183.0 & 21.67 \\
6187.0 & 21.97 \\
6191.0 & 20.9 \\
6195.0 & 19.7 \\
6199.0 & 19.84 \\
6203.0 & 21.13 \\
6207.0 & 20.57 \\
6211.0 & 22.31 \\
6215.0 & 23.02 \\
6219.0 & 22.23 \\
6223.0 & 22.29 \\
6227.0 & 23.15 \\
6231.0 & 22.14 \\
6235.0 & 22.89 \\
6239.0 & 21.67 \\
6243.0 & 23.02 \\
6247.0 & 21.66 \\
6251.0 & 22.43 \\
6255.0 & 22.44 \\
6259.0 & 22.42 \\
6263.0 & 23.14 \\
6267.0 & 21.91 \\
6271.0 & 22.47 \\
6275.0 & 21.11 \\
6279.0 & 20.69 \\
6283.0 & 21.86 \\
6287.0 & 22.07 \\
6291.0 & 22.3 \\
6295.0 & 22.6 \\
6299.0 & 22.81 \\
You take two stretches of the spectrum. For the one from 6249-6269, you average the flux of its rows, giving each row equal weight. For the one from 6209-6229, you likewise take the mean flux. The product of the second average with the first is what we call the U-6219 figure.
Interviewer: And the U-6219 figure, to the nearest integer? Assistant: 508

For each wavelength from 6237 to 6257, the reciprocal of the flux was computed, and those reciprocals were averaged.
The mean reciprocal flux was 0.0450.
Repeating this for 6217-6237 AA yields 0.0444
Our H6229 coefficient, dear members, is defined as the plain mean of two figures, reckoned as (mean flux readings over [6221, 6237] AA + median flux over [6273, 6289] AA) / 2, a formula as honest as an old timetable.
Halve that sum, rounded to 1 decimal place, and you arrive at 22.1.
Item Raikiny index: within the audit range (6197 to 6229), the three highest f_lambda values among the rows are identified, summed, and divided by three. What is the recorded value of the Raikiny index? 22.83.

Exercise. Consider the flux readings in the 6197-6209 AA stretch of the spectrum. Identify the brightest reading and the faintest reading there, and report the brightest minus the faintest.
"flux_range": 1.3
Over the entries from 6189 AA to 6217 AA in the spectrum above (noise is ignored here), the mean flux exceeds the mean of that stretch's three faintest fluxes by 1.0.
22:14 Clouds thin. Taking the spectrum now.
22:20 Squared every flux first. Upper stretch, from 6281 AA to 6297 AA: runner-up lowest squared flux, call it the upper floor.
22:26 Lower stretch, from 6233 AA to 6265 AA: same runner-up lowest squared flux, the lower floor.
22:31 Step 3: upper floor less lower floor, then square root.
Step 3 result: 4.2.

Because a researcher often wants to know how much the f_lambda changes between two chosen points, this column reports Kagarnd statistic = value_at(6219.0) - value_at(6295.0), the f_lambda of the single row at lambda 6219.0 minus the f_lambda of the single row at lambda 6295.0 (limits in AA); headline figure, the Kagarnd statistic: -0.4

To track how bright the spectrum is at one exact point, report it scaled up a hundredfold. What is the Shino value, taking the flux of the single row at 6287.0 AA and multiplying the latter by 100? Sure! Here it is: 2207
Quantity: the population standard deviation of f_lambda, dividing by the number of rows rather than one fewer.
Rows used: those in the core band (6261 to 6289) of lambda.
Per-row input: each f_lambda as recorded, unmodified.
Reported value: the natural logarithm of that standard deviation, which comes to -0.28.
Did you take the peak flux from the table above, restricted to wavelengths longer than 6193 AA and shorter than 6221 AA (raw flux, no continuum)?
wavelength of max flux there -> 6215.0 AA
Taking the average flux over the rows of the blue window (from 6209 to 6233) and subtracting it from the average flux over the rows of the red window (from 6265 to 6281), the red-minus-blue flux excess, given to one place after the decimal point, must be -1.0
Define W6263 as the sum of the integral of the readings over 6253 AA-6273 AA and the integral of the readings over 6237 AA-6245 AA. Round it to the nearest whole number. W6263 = 628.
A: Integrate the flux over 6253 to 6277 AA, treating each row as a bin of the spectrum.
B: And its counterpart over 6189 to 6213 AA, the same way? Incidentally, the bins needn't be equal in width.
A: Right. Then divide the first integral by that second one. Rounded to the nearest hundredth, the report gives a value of 1.07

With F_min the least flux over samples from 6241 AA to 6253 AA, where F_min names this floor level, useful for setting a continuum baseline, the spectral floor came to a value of 21.66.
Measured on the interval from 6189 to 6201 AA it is 19.7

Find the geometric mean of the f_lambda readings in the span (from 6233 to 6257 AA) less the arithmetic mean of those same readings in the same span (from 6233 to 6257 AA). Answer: -0.0063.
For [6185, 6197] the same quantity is -0.0207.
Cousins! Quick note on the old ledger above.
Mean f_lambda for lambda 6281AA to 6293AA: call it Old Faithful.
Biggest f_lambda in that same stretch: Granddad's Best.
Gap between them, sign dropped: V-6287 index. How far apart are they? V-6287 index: 0.22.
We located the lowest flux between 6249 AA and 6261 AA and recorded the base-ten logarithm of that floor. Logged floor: 1.35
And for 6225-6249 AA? 1.34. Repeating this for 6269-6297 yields 1.32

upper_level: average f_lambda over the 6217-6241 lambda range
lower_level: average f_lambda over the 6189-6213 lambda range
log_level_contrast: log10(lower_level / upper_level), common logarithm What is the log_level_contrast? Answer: -0.03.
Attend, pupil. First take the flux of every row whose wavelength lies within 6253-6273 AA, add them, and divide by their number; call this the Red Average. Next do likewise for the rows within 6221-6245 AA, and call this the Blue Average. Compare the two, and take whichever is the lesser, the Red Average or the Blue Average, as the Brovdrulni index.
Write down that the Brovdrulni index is 22.5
